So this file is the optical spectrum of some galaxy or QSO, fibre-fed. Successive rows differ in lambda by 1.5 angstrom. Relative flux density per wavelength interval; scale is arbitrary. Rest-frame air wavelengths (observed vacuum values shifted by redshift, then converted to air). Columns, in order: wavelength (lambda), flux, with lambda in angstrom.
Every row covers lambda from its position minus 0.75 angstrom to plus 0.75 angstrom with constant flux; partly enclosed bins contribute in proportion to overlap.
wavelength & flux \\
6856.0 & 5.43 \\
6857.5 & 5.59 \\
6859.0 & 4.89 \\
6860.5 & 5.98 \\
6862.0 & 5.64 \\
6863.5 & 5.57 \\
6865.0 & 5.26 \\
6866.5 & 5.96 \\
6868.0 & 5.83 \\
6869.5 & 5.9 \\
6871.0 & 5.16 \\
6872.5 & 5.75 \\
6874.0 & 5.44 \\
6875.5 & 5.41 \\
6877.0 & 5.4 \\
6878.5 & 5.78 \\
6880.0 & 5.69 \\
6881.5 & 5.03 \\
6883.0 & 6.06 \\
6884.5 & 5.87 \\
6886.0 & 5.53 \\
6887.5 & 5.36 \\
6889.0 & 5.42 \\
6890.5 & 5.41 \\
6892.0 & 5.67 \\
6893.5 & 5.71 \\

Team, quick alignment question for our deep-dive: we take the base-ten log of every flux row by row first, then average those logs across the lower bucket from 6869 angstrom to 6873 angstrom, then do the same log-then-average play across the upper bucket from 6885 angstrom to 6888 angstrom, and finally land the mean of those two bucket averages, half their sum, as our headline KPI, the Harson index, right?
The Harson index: 0.742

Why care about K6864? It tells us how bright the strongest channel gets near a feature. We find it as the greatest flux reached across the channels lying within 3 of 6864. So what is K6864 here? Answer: 5.96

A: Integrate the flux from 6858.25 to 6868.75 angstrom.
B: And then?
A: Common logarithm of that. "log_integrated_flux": 1.77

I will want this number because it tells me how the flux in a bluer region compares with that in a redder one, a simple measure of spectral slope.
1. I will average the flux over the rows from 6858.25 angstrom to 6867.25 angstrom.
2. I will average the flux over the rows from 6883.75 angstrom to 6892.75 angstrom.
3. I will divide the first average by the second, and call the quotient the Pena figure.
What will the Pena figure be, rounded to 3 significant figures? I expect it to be 1.00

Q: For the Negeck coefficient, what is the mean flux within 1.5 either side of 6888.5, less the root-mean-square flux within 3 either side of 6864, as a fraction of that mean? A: -0.041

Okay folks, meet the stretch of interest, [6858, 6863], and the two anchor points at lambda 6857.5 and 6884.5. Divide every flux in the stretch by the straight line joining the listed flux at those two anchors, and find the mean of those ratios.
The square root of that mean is 0.99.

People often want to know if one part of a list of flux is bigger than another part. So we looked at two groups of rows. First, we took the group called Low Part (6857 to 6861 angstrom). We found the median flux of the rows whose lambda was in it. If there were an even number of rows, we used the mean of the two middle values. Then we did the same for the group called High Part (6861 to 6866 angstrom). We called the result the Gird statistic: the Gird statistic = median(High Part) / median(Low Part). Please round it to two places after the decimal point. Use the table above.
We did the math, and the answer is 1.00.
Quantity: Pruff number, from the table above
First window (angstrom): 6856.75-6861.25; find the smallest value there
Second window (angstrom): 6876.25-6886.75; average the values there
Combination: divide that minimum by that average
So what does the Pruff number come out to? 0.87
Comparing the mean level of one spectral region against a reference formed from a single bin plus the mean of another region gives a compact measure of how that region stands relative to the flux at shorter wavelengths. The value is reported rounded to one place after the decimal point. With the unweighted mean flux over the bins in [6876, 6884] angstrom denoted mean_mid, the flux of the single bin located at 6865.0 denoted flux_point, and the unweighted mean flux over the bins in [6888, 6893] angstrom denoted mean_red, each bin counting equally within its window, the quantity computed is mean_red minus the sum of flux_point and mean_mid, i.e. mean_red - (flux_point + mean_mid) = -5.4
